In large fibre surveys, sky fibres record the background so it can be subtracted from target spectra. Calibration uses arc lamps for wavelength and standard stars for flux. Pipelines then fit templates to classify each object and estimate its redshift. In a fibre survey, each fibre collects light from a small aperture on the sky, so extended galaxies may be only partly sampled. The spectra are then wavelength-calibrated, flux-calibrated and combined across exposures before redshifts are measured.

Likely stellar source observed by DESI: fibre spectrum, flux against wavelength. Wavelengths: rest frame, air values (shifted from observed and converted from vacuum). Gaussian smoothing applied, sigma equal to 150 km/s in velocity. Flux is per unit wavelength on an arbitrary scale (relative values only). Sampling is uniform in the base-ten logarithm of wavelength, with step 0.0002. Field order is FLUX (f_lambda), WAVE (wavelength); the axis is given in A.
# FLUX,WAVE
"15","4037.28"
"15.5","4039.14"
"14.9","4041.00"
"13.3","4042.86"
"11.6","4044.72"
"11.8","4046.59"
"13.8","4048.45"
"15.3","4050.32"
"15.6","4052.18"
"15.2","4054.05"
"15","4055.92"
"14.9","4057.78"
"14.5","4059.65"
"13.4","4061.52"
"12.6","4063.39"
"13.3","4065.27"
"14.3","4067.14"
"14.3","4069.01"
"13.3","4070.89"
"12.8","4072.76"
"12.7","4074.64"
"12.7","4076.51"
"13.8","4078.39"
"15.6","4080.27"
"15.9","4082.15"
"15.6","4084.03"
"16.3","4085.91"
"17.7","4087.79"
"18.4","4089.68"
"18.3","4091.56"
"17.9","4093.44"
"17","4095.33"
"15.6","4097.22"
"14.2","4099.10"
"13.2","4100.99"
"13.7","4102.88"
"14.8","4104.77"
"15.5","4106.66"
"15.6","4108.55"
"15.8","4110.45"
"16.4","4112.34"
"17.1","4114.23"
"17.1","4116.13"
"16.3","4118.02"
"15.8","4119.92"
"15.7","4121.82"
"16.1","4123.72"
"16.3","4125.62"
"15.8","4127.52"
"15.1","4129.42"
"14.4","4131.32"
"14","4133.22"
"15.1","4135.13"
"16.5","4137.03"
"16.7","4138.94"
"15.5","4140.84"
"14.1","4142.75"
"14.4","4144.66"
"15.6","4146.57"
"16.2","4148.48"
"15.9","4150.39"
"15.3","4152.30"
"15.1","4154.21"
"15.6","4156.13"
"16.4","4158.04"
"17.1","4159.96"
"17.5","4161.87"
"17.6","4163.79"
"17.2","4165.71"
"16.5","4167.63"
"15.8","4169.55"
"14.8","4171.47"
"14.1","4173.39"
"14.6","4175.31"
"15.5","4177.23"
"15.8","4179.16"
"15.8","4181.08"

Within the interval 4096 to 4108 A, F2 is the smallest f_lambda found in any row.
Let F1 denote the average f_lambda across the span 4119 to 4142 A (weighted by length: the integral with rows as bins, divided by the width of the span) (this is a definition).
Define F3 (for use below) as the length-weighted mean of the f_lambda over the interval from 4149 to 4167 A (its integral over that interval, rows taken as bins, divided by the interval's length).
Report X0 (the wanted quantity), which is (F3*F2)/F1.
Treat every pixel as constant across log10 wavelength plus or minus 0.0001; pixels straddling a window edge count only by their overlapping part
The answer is 13.9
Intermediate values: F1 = 15.6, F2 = 13.2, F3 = 16.4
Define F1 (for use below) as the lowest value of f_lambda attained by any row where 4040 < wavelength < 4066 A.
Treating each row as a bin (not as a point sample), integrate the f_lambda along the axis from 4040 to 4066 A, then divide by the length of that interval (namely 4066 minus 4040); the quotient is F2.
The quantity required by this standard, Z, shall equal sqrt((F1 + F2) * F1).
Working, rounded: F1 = 11.6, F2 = 13.9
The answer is 17.2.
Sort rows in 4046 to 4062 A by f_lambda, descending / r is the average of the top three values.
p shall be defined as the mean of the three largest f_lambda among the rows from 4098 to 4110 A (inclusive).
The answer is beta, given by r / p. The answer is 1.00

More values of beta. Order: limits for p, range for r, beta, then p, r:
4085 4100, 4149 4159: 0.88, 18.2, 16.0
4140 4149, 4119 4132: 1.02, 15.8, 16.1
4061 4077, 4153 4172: 1.25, 14.0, 17.4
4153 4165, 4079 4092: 1.04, 17.4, 18.1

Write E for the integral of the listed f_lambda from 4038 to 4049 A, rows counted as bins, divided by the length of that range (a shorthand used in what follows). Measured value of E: 13.5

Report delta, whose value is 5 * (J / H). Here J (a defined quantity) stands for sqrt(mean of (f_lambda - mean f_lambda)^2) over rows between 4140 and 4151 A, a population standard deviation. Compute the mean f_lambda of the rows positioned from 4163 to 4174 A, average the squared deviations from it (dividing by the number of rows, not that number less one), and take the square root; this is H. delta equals 3.1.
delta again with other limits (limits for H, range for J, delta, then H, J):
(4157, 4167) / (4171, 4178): 5.9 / 0.4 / 0.50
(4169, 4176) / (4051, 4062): 5.6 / 0.6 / 0.69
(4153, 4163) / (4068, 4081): 5.5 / 0.9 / 0.99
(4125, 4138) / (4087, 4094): 1.6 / 0.9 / 0.29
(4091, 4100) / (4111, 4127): 1.6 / 1.5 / 0.49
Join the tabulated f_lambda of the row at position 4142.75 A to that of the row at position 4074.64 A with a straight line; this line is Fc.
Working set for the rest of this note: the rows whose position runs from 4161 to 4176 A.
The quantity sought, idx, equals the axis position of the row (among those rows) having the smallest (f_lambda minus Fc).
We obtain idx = 4173.39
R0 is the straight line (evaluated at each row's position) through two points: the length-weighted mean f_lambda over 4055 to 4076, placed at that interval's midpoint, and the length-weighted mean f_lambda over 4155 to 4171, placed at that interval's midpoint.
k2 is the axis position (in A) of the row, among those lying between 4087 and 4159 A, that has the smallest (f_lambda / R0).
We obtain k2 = 4142.75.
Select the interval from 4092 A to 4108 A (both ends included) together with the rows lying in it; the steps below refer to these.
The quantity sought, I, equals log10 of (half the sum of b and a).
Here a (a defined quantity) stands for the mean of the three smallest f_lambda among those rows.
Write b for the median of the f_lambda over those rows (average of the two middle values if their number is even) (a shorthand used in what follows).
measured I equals 1.16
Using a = 13.7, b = 15.15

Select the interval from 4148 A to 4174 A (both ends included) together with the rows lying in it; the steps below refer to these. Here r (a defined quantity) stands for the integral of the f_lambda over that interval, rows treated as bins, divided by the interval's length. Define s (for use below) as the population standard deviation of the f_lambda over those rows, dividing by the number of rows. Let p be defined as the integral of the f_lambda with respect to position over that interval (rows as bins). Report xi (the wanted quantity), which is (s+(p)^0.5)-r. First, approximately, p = 419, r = 16.1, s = 1.01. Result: 5.4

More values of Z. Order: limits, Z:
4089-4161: 19.6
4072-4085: 18.5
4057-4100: 18.7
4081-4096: 22.6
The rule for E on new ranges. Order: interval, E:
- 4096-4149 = 15.5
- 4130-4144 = 15.2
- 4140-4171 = 16.0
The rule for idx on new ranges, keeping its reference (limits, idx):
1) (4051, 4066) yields 4063.39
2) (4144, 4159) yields 4144.66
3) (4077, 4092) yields 4078.39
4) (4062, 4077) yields 4076.51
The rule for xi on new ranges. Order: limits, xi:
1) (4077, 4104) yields 6.5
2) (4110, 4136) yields 5.3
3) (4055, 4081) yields 6.1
